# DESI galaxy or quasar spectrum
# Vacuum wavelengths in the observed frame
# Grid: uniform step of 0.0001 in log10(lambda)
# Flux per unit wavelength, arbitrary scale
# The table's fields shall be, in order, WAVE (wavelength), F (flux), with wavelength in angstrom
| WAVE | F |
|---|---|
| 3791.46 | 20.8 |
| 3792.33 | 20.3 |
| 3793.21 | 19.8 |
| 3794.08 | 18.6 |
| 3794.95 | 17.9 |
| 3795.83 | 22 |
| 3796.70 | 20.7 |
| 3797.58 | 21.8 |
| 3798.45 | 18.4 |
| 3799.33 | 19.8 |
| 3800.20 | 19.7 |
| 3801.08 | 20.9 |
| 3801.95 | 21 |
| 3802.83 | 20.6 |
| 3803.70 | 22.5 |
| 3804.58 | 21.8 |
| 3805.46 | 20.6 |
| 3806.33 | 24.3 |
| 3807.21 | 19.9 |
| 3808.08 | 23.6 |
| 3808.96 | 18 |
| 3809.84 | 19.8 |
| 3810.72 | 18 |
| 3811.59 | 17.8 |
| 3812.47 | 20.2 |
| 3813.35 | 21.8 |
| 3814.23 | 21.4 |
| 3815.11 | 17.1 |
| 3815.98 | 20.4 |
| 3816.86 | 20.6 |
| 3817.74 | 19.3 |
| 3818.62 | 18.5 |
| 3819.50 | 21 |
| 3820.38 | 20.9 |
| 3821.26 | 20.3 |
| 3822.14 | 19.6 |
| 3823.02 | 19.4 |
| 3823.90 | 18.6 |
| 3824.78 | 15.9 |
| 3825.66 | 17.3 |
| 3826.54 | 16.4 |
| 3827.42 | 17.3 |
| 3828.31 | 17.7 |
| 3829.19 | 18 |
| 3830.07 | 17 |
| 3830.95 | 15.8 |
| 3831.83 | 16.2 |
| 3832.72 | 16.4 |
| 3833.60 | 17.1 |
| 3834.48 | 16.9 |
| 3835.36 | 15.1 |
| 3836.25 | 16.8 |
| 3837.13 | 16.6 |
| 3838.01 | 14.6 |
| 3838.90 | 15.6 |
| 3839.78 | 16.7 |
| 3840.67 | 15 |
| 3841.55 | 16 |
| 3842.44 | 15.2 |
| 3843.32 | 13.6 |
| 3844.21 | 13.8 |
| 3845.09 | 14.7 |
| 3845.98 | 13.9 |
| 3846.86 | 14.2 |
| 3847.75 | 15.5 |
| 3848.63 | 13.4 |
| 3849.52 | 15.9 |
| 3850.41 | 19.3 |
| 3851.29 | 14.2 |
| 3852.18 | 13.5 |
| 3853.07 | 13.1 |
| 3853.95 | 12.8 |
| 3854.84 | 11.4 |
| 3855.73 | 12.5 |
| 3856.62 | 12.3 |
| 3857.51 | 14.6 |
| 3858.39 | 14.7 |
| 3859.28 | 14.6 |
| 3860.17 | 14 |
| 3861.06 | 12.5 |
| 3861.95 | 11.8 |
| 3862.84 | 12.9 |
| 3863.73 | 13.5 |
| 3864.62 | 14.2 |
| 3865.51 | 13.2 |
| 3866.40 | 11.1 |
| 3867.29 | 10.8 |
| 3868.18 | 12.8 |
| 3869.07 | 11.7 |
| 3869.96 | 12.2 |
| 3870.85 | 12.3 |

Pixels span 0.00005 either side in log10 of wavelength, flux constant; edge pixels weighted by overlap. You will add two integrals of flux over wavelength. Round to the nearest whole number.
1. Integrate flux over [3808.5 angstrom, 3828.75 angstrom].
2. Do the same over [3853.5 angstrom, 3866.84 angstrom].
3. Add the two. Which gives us 559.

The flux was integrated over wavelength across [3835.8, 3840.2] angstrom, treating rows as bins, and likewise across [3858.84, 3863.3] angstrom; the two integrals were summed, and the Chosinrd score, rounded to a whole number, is 129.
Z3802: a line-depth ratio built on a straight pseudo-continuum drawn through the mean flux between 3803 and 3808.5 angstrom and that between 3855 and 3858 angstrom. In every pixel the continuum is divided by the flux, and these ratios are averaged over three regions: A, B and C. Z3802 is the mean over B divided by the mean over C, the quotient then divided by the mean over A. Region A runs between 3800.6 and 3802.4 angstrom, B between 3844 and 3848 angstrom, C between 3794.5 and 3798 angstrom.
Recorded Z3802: 0.82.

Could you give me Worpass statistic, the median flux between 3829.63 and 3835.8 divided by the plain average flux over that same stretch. 1.00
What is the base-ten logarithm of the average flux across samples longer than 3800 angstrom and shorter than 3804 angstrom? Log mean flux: 1.32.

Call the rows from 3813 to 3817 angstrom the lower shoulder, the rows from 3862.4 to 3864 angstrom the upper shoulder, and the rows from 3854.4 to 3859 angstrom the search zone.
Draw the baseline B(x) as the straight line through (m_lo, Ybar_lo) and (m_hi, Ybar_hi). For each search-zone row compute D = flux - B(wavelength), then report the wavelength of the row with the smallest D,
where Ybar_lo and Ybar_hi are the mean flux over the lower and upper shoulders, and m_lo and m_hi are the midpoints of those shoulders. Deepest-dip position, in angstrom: 3854.84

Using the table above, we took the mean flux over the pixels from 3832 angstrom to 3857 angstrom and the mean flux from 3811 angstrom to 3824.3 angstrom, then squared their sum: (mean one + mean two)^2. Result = 1201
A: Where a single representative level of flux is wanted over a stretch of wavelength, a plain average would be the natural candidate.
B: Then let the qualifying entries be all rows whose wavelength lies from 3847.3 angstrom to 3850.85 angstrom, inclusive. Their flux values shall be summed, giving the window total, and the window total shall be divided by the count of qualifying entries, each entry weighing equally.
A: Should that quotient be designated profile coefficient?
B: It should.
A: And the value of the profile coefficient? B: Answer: 16.0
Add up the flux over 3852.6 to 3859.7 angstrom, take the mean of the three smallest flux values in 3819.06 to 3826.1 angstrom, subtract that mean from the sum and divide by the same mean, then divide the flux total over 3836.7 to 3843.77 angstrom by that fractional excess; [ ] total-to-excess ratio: 24.0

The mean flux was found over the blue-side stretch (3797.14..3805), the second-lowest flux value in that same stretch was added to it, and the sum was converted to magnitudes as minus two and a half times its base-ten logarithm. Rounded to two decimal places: -4.02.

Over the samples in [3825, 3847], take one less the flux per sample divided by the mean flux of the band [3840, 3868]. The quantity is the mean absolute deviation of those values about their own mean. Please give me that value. 0.079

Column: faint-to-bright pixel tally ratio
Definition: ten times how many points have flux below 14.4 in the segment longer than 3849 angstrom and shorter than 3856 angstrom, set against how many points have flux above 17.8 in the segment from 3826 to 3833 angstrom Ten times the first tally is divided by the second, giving 60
